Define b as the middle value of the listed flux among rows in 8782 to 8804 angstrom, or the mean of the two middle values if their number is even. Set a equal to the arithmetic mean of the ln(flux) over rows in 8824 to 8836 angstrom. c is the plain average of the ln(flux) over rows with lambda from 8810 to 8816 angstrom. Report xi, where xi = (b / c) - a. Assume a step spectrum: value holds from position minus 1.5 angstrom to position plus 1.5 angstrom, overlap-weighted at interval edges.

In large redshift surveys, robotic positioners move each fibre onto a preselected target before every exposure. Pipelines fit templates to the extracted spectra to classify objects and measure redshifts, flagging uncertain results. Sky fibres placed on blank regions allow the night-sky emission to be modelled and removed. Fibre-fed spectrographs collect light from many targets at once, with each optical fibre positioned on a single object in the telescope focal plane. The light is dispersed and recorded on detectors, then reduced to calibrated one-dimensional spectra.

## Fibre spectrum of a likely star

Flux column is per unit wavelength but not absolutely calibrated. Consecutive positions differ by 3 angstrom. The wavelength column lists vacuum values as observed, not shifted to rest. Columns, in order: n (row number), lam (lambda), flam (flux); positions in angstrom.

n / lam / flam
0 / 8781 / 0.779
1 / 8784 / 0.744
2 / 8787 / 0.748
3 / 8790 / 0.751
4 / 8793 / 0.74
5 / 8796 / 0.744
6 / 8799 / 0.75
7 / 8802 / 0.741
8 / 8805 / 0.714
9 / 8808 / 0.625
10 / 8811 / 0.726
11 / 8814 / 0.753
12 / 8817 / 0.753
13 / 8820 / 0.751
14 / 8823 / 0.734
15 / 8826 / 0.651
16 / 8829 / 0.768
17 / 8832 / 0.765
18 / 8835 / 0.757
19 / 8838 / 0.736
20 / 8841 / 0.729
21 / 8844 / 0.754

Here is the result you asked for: -2.2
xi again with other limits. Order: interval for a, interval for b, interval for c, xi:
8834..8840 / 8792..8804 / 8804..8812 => -1.7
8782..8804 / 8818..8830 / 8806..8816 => -1.8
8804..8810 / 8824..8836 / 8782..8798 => -2.2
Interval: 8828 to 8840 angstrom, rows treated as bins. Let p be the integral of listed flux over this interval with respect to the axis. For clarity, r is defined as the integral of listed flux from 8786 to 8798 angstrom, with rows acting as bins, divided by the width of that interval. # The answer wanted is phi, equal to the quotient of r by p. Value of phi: 0.082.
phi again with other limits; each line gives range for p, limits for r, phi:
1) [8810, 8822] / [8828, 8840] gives 0.084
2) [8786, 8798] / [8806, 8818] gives 0.080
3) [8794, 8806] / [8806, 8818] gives 0.080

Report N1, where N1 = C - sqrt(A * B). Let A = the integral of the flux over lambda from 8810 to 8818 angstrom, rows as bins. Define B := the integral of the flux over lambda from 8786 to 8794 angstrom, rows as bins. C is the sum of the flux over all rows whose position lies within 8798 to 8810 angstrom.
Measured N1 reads -3.1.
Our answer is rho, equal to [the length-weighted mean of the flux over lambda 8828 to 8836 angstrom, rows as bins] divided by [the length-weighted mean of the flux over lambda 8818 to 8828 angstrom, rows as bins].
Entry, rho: 1.06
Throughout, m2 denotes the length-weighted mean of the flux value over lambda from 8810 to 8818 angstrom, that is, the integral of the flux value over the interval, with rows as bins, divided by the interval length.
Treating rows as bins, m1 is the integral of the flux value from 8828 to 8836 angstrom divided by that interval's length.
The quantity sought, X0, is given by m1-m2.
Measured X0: 0.019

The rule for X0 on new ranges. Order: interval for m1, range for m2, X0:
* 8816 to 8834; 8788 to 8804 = -0.007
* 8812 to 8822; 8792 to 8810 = 0.031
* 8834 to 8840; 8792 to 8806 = 0.006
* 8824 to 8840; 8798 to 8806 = 0.000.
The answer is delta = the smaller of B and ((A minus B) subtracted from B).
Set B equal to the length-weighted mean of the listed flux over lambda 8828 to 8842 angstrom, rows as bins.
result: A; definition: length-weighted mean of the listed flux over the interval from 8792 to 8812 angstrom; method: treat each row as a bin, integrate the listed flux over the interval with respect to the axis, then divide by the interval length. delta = 0.751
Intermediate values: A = 0.719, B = 0.751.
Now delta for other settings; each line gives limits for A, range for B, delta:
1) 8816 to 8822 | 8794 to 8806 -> 0.726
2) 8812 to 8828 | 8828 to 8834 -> 0.766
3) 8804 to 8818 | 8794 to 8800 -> 0.746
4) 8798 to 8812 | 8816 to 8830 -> 0.729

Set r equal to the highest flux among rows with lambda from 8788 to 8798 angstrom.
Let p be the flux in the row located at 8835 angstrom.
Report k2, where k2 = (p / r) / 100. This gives 0.0101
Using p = 0.757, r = 0.751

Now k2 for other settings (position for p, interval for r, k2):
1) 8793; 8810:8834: 0.0096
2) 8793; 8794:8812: 0.0099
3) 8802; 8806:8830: 0.0096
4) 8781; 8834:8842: 0.0103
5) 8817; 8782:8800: 0.0100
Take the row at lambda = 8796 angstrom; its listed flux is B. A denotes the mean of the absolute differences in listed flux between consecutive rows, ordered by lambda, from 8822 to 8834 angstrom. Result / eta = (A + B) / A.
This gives 12.0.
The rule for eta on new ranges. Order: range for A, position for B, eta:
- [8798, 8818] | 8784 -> 18.6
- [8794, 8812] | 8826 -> 15.0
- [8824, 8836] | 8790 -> 18.6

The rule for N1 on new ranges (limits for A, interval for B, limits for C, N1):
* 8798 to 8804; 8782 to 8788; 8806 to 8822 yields -0.9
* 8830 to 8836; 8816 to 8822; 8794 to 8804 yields -2.3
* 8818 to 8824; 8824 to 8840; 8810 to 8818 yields -5.0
